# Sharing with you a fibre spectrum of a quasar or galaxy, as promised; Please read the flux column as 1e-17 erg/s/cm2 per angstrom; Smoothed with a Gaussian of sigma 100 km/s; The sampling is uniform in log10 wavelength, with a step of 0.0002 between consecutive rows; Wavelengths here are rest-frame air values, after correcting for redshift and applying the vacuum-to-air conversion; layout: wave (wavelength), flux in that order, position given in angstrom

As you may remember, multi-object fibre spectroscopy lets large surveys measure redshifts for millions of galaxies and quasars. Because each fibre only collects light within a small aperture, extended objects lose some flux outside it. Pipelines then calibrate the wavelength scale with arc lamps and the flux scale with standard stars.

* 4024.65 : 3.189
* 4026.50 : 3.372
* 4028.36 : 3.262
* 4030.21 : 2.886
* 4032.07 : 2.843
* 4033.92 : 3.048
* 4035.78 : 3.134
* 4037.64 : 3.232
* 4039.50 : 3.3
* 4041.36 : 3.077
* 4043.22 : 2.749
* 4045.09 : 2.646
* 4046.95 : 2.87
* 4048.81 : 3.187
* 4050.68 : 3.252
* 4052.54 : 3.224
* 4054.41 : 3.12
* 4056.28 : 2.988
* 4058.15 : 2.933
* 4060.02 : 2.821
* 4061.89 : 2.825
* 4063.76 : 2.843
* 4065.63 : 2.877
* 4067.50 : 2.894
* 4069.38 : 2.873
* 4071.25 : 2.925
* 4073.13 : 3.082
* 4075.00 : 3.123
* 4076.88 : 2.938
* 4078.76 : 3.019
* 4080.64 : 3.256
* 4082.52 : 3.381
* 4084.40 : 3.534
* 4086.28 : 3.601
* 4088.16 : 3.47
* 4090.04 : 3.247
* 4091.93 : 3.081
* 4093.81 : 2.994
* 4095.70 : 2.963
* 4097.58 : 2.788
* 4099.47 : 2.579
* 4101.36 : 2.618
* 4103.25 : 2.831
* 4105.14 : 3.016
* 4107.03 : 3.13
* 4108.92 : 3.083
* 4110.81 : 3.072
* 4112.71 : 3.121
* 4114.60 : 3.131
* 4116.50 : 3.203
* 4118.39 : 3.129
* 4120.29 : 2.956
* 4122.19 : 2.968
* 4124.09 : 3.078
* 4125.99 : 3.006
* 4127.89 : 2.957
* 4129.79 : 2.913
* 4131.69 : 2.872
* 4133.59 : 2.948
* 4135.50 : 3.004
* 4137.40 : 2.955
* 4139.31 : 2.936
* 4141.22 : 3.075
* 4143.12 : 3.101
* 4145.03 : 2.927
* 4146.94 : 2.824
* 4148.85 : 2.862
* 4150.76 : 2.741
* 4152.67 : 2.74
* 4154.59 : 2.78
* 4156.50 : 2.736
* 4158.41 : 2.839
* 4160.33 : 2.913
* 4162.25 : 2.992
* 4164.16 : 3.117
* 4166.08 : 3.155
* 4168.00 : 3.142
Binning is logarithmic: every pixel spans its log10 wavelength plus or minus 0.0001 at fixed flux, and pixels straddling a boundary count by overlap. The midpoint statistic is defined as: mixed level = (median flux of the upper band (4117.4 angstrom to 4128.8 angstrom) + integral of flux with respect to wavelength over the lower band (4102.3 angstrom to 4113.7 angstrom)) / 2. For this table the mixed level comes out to 18.8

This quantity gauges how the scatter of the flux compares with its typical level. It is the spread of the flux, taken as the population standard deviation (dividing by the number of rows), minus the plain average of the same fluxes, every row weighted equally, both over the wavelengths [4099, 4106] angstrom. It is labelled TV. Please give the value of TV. -2.59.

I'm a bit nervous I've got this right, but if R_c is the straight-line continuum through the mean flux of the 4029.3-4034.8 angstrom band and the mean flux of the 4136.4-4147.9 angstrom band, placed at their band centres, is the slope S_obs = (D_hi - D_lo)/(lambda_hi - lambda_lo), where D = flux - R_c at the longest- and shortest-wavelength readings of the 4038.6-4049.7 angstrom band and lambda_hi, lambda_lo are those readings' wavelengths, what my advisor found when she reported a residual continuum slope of -0.013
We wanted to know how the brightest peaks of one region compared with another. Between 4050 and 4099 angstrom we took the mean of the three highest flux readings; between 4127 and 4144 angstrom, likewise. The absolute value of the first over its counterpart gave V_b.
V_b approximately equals 1.16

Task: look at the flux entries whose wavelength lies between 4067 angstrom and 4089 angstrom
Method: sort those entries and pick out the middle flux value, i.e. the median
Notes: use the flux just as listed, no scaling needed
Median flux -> 3.10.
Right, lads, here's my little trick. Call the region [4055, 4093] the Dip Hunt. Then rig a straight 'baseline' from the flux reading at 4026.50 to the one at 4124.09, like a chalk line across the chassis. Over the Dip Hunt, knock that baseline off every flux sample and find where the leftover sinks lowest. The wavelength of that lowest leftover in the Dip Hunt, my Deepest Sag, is 4060.02 angstrom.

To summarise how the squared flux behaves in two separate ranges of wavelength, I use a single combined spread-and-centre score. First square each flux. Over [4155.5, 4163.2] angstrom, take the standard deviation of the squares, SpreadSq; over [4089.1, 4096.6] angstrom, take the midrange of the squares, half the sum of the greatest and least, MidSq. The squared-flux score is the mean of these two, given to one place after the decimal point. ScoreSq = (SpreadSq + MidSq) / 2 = 5.1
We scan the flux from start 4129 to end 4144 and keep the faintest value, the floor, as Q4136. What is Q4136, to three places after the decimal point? 2.872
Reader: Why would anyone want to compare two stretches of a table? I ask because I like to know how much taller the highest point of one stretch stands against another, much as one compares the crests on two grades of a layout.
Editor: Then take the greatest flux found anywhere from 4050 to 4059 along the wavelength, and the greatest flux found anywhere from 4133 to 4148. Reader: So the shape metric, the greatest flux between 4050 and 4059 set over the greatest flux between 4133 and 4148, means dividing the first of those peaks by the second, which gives 1.05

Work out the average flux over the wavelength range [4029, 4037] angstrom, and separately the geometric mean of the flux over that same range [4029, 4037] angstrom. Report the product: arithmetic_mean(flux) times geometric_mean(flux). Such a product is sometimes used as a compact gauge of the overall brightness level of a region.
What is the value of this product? 8.9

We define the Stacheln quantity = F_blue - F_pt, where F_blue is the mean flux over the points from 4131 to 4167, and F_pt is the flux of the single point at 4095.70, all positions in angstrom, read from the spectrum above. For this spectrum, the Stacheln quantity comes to -0.041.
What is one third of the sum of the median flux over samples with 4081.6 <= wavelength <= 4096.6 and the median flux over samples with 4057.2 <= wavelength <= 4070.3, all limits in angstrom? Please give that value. 2.06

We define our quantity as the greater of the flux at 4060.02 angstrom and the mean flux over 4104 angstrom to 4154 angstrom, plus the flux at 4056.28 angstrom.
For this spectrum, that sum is 5.98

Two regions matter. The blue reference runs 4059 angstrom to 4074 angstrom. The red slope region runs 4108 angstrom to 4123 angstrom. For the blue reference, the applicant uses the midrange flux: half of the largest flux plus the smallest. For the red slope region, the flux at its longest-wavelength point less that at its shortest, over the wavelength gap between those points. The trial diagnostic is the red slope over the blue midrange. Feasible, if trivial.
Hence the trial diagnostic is -0.003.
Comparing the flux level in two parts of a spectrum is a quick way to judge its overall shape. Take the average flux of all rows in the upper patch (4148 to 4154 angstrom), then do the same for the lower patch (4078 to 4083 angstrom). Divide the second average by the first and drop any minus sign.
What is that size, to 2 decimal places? 1.16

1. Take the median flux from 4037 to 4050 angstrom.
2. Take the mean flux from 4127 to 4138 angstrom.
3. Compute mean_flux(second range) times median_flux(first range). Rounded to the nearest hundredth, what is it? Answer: 9.05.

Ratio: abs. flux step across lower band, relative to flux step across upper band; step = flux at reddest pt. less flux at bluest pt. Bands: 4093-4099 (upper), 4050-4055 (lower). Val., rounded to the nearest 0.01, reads -0.64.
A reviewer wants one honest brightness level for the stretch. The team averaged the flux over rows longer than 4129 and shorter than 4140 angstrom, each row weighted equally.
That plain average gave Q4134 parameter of 2.94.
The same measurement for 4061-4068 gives 2.86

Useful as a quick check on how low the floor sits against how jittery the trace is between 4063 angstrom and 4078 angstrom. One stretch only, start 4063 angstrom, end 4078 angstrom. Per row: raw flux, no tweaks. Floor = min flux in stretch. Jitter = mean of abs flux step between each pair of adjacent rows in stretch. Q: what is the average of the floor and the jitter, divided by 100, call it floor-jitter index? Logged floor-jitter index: 0.0146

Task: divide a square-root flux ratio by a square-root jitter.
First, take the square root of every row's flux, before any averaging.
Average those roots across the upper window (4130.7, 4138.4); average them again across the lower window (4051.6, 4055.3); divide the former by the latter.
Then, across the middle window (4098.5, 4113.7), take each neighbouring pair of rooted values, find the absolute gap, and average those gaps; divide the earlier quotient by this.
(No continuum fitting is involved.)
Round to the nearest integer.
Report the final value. 35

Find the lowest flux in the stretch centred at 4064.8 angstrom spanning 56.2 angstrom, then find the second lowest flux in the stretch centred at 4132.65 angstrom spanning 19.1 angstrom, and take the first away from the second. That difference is 0.27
